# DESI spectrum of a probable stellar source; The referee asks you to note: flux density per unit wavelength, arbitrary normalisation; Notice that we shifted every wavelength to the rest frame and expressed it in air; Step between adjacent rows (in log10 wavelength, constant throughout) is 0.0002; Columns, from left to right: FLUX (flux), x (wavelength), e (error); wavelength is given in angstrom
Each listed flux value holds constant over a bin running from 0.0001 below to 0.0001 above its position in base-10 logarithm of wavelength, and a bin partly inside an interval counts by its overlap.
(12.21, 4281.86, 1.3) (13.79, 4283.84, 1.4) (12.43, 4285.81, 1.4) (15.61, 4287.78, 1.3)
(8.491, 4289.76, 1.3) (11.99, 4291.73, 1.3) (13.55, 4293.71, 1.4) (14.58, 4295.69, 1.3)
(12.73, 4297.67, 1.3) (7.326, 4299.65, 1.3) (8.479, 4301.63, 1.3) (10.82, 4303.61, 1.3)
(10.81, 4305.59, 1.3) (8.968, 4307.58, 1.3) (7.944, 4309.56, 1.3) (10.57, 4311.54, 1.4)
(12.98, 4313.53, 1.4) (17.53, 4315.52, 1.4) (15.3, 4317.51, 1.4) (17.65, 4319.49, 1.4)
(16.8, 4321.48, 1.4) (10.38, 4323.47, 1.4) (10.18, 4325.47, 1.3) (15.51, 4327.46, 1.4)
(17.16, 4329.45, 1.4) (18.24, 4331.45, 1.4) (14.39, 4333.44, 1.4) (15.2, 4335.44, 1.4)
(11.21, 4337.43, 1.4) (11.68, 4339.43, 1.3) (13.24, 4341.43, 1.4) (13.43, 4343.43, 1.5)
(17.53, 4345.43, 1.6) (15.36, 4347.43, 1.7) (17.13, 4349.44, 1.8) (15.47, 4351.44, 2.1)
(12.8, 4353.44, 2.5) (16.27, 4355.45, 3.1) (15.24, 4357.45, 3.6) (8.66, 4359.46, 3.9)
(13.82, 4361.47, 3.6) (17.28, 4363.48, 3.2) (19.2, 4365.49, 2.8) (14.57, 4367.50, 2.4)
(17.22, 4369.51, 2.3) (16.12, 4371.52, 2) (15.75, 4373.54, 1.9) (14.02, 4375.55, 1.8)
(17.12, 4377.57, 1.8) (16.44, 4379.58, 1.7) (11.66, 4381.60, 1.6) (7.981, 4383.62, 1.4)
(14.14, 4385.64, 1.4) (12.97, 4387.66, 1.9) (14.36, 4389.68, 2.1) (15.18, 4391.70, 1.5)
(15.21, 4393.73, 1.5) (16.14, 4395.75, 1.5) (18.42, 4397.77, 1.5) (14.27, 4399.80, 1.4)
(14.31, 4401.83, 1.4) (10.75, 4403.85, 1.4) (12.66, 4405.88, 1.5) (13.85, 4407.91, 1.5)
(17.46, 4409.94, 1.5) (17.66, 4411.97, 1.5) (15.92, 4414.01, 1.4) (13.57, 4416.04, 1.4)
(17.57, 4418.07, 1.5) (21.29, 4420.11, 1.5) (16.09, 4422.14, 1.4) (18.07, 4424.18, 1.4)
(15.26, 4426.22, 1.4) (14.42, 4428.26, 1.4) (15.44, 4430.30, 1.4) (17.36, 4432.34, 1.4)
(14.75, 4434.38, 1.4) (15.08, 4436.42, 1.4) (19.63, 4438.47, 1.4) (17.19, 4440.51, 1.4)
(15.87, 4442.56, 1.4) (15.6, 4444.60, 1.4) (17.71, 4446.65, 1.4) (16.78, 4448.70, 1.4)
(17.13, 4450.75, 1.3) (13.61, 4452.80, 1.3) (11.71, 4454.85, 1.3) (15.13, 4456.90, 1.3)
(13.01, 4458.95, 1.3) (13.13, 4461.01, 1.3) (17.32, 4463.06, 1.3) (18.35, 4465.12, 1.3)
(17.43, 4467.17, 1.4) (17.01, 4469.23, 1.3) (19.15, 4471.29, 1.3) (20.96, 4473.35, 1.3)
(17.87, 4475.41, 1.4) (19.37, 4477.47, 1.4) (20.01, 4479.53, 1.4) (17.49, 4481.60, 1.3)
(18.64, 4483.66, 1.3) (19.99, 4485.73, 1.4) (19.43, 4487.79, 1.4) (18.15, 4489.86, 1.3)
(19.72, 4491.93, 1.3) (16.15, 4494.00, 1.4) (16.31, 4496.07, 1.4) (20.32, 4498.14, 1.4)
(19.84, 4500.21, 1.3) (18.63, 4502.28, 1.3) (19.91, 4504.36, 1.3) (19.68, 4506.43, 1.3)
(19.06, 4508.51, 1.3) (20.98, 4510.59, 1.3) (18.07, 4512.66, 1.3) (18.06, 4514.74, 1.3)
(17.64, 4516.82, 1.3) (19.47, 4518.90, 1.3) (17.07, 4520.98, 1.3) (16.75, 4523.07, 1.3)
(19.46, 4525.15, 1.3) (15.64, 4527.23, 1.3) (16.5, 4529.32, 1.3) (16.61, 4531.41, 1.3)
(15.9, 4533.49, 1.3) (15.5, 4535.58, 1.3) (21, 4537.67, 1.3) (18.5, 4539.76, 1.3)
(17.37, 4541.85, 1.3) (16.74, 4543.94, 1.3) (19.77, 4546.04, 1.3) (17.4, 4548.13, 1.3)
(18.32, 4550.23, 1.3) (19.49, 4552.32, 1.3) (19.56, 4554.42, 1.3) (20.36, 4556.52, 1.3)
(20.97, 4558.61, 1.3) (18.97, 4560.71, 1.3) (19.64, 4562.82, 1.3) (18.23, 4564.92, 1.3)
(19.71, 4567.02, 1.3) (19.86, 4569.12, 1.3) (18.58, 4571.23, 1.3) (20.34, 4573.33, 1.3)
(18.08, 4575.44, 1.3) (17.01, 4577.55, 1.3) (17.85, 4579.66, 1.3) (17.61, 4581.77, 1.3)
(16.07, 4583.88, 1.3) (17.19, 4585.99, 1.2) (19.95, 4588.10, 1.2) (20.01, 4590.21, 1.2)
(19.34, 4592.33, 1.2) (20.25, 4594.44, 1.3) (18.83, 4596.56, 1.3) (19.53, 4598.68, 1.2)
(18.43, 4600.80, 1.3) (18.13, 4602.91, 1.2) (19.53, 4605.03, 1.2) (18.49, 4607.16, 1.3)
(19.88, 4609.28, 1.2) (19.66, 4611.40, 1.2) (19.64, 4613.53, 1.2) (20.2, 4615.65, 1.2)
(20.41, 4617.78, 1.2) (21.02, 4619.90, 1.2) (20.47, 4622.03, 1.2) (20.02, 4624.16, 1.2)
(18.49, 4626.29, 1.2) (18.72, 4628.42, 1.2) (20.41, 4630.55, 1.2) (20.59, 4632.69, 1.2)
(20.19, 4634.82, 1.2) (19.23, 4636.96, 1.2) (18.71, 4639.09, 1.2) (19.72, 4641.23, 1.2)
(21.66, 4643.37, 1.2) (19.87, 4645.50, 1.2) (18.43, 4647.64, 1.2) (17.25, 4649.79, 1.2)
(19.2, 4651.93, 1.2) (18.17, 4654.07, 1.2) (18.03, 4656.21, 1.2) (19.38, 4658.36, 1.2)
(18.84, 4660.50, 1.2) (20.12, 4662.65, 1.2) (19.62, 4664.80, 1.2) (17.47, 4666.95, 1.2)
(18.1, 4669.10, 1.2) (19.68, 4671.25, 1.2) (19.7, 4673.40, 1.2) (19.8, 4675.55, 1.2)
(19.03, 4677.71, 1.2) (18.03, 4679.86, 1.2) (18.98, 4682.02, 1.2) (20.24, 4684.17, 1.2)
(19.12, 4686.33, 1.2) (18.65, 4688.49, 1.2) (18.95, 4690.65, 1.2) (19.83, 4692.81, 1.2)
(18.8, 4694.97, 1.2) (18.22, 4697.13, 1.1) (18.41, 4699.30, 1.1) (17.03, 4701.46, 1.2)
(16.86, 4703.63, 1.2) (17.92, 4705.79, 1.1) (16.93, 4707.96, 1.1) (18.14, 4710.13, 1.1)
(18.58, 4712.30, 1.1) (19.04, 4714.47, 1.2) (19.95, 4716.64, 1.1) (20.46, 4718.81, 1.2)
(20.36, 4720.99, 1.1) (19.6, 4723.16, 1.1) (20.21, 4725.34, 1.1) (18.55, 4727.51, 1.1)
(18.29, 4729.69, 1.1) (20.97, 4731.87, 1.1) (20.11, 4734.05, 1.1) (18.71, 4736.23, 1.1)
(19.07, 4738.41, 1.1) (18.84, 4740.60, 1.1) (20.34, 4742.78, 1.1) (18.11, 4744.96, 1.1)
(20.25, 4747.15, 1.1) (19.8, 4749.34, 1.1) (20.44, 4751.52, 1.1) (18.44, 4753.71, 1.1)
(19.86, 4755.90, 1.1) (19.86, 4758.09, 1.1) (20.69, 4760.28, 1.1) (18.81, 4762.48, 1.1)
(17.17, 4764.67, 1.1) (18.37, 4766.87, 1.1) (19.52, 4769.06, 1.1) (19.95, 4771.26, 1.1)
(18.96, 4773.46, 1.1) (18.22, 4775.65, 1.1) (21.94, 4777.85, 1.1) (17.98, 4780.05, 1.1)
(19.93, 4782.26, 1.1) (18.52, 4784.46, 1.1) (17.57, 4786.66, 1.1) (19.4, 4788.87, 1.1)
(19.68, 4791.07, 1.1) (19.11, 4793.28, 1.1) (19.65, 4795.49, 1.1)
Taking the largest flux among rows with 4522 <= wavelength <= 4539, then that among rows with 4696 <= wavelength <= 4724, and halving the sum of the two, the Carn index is 20.7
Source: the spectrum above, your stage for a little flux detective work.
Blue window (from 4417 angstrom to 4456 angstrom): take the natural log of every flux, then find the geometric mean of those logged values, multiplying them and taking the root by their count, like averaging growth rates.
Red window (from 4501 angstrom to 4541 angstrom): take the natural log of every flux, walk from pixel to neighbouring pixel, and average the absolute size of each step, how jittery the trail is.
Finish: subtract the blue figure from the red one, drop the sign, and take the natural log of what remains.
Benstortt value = 0.99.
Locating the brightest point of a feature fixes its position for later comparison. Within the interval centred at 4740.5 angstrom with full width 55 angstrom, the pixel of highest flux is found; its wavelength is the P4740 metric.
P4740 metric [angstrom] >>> 4731.87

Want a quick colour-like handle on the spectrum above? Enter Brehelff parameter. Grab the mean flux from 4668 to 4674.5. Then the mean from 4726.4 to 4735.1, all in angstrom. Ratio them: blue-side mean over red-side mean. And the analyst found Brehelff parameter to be 0.98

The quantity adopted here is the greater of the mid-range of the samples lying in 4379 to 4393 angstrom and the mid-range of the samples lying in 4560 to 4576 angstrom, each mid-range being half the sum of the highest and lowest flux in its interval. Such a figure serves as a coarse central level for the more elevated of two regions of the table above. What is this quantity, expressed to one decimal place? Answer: 19.2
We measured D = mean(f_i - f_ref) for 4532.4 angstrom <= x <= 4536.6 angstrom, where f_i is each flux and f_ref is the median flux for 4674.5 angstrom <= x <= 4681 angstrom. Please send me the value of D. -3.3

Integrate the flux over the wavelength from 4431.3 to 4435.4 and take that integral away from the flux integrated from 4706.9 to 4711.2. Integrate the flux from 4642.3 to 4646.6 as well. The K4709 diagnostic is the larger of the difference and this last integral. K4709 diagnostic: 89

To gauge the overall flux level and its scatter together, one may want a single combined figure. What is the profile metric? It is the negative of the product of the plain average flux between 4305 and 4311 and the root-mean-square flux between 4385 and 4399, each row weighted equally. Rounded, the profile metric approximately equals -141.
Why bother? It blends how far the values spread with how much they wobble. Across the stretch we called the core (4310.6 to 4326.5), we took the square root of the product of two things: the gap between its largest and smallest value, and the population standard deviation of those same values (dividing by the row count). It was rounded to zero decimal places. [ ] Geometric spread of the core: 5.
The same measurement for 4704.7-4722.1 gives 2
